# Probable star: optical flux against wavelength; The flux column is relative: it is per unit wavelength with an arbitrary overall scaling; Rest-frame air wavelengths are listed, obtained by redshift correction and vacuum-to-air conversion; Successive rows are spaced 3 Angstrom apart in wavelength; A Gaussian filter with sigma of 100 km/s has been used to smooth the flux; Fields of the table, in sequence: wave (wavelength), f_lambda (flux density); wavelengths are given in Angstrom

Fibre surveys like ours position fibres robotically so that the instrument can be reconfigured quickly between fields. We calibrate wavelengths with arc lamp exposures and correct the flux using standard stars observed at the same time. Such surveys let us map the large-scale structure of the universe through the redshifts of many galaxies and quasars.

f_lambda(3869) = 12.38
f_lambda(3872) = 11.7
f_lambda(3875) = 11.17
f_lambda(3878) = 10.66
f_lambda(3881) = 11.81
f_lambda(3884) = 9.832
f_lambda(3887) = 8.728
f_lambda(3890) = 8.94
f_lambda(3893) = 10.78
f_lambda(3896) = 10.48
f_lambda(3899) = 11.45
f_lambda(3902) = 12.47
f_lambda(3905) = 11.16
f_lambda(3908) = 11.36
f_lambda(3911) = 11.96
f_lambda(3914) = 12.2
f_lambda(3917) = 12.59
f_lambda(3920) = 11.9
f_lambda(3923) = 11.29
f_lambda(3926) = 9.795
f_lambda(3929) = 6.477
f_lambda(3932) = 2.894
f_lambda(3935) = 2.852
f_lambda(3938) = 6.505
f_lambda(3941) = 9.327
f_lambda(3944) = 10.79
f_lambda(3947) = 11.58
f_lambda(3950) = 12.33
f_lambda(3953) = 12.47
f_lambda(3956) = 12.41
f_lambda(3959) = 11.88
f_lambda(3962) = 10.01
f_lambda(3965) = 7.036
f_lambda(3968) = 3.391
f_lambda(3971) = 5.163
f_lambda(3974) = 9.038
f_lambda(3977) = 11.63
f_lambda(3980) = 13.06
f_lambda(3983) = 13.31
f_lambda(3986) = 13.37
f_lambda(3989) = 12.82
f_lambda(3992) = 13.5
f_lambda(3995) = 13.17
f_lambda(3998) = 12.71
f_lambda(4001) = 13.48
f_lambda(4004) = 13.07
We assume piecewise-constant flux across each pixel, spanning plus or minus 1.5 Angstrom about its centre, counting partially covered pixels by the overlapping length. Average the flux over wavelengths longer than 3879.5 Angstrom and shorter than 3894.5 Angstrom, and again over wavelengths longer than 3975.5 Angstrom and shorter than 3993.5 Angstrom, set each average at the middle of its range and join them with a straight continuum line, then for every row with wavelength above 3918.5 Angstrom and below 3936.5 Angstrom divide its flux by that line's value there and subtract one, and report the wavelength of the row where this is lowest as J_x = 3935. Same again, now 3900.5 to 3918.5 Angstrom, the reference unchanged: 3905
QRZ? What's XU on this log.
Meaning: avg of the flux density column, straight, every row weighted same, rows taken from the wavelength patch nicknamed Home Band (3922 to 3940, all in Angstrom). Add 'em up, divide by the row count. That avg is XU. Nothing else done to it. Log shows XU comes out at 7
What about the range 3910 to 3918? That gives 12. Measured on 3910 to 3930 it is 11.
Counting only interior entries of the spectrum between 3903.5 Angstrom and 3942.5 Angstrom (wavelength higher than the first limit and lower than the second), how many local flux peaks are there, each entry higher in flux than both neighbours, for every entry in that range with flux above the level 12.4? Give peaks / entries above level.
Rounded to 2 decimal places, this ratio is 1.00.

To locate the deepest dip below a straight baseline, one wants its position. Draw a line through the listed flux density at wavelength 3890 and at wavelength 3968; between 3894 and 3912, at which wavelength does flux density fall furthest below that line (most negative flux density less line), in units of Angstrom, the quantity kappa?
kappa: 3896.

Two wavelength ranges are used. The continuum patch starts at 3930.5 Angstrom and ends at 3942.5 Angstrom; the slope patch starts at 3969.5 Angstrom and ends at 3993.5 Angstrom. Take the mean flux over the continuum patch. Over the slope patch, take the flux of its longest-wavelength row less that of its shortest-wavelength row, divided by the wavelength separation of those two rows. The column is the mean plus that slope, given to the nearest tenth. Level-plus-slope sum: 5.8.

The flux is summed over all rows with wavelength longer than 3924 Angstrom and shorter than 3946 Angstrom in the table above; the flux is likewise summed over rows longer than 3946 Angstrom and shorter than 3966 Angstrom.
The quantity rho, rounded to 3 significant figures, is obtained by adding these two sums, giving 126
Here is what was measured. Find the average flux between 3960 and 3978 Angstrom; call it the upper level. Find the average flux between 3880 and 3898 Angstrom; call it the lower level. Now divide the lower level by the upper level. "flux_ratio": 1.3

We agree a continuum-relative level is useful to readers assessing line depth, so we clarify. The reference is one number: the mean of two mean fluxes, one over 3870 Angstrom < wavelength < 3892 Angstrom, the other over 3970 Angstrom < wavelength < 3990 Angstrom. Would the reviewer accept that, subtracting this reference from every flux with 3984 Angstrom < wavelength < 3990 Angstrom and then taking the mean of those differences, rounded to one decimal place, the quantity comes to 2.3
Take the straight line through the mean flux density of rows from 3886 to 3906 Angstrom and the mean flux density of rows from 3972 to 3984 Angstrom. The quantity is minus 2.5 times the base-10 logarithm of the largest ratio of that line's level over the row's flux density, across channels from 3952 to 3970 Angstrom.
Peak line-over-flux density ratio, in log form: -1.3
